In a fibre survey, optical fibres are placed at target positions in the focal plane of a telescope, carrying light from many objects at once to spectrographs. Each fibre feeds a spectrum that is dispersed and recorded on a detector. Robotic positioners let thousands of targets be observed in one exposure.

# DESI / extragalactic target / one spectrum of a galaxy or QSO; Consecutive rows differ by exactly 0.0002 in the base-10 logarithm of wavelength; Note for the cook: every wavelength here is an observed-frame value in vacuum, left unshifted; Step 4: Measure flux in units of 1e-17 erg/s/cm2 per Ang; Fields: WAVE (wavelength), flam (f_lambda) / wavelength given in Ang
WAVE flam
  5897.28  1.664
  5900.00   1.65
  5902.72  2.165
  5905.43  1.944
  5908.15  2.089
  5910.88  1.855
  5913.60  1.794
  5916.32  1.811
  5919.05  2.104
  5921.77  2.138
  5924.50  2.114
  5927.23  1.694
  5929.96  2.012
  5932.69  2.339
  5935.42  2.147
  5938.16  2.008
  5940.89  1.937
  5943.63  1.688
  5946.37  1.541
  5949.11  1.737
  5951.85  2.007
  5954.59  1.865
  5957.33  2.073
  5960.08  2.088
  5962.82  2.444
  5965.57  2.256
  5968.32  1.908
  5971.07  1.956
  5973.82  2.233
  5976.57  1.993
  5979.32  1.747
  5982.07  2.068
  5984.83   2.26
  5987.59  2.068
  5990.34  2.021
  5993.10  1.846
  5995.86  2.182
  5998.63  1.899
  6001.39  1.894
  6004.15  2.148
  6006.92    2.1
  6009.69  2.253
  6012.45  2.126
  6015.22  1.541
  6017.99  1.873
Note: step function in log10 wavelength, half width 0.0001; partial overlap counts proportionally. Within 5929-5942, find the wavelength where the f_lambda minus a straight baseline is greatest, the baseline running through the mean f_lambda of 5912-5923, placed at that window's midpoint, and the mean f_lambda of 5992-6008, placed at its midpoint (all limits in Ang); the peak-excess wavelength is 5932.69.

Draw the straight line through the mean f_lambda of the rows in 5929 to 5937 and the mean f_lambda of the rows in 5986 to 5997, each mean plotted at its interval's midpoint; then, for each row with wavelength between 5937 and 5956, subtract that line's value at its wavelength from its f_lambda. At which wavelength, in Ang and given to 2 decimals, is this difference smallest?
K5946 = 5946.37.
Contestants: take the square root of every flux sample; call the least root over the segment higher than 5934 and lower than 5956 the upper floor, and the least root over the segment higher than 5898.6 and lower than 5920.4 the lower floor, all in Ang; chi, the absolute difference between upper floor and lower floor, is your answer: 0.043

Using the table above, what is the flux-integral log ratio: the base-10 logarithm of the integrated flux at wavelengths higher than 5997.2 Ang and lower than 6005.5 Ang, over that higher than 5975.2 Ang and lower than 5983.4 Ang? 0.01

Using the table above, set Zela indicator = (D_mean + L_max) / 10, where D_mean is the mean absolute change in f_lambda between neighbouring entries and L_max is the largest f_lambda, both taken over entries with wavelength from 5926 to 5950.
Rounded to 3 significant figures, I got 0.254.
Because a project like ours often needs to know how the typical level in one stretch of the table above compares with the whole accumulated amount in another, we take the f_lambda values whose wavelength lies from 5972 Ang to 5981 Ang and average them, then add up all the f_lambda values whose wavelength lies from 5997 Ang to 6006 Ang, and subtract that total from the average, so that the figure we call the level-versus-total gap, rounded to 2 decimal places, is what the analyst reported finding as -3.95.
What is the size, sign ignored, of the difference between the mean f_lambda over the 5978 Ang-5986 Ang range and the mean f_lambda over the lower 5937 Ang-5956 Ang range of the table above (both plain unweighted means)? 0.20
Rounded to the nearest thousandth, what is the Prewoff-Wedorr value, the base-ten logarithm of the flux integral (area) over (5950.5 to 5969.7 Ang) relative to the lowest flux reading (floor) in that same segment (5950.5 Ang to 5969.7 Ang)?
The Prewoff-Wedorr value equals 1.333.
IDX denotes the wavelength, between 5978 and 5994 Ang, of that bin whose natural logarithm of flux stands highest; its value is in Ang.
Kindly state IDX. 5984.83 Ang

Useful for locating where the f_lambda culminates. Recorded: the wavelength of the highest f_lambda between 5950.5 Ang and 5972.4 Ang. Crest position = 5962.82 Ang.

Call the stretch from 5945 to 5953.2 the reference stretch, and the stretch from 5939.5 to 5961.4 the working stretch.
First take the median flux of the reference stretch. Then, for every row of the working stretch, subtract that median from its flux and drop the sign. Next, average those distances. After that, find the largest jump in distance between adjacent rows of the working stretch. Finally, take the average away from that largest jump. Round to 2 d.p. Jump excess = 0.08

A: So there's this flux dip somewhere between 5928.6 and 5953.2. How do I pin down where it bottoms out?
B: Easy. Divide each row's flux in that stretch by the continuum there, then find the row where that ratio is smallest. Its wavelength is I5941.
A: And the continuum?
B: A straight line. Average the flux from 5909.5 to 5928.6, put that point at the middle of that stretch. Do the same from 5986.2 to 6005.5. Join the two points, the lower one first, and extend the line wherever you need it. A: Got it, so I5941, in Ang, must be 5946.37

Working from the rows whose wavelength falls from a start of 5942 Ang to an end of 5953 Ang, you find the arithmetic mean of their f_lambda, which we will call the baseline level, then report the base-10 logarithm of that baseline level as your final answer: 0.24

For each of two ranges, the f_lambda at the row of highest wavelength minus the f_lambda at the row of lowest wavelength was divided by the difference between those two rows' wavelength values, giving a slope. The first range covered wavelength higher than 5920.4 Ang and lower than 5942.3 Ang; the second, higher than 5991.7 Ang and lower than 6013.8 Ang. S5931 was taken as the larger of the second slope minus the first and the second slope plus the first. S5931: 0.025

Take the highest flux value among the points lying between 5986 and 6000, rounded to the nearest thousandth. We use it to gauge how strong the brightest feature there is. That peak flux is 2.182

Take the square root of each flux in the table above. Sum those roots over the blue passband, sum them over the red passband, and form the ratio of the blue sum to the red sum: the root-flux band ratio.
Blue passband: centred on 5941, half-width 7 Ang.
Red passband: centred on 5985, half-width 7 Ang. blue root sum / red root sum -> 0.96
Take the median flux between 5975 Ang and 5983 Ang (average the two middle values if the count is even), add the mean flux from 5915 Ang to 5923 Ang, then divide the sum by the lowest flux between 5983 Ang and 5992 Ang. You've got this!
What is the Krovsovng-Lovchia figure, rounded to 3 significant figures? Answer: 1.98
